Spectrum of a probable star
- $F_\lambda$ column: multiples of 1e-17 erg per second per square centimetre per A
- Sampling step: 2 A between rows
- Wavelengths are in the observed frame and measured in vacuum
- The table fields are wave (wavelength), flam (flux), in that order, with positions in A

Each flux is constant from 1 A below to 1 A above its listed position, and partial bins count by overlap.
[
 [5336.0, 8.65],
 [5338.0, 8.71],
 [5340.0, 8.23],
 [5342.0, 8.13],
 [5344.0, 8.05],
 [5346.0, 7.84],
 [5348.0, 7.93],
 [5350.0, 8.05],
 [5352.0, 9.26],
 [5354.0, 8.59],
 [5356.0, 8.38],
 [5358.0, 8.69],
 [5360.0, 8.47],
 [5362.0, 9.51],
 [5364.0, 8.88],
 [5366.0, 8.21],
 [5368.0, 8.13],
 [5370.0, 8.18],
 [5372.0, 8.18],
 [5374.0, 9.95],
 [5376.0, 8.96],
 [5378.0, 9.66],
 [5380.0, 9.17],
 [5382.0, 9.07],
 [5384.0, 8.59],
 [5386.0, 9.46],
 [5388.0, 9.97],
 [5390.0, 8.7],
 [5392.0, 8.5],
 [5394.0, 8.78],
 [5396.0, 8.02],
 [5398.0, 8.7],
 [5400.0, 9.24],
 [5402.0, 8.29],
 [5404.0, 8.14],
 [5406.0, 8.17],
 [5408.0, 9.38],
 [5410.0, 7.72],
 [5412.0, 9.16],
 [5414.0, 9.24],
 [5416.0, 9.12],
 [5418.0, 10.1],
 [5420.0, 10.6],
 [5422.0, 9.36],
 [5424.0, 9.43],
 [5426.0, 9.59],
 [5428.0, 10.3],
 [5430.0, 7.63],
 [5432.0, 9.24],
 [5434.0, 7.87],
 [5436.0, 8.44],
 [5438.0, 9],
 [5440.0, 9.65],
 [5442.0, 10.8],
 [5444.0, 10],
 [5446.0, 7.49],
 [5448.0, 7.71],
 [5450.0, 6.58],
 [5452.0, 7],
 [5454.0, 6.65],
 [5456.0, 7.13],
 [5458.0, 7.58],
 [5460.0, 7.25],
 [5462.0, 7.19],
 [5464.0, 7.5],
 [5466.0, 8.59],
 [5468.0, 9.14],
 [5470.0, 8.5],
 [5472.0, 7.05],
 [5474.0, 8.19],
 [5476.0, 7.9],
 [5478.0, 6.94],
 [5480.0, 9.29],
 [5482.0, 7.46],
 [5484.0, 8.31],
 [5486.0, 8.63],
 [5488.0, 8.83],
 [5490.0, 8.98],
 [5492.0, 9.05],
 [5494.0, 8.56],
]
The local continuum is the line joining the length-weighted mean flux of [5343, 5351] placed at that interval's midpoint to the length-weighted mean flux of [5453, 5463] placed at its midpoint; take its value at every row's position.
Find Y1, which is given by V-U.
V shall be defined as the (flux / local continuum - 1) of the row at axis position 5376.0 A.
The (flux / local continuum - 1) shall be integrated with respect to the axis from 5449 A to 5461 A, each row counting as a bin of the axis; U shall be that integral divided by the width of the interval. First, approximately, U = -0.02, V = 0.16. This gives 0.18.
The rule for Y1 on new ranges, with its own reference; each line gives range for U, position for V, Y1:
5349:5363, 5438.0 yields 0.13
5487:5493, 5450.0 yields -0.38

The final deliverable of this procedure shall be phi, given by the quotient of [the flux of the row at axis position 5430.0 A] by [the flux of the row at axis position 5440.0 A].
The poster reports 0.79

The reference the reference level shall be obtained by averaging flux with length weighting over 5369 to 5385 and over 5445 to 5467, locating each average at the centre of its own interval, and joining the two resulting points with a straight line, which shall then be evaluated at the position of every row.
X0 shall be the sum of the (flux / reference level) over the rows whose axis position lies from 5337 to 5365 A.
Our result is 12.5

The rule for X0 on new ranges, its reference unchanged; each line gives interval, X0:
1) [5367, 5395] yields 14.1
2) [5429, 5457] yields 15.1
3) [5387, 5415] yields 14.4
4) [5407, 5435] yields 16.0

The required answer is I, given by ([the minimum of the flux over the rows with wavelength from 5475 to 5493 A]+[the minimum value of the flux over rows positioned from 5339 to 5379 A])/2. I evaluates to 7.4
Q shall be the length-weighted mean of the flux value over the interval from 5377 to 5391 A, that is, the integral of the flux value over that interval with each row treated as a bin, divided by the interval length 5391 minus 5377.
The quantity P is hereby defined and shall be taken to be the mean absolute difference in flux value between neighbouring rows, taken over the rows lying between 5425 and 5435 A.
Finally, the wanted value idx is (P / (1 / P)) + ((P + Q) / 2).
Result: 7.9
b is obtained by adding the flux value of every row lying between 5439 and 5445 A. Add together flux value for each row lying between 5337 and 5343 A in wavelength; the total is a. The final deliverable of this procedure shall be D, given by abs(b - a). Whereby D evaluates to 5.4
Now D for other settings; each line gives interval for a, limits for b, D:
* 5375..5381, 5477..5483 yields 4.1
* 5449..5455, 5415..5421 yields 9.6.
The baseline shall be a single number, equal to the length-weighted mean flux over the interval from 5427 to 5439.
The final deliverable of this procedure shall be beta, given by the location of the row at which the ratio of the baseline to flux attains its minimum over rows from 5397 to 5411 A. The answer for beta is 5408.0 A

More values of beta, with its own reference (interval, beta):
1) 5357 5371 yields 5362.0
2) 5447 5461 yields 5448.0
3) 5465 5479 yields 5468.0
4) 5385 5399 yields 5388.0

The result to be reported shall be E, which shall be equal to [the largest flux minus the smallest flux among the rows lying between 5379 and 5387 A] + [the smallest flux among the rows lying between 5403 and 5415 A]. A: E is 8.6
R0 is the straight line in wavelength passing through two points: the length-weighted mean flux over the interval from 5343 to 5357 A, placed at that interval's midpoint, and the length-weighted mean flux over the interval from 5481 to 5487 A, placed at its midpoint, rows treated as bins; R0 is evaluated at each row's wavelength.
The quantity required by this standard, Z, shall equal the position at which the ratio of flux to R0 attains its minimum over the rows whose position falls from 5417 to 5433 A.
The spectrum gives 5430.0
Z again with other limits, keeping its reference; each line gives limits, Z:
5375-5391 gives 5384.0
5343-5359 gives 5346.0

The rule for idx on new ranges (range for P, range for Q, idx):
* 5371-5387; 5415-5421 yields 6.0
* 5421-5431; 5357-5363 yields 5.7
